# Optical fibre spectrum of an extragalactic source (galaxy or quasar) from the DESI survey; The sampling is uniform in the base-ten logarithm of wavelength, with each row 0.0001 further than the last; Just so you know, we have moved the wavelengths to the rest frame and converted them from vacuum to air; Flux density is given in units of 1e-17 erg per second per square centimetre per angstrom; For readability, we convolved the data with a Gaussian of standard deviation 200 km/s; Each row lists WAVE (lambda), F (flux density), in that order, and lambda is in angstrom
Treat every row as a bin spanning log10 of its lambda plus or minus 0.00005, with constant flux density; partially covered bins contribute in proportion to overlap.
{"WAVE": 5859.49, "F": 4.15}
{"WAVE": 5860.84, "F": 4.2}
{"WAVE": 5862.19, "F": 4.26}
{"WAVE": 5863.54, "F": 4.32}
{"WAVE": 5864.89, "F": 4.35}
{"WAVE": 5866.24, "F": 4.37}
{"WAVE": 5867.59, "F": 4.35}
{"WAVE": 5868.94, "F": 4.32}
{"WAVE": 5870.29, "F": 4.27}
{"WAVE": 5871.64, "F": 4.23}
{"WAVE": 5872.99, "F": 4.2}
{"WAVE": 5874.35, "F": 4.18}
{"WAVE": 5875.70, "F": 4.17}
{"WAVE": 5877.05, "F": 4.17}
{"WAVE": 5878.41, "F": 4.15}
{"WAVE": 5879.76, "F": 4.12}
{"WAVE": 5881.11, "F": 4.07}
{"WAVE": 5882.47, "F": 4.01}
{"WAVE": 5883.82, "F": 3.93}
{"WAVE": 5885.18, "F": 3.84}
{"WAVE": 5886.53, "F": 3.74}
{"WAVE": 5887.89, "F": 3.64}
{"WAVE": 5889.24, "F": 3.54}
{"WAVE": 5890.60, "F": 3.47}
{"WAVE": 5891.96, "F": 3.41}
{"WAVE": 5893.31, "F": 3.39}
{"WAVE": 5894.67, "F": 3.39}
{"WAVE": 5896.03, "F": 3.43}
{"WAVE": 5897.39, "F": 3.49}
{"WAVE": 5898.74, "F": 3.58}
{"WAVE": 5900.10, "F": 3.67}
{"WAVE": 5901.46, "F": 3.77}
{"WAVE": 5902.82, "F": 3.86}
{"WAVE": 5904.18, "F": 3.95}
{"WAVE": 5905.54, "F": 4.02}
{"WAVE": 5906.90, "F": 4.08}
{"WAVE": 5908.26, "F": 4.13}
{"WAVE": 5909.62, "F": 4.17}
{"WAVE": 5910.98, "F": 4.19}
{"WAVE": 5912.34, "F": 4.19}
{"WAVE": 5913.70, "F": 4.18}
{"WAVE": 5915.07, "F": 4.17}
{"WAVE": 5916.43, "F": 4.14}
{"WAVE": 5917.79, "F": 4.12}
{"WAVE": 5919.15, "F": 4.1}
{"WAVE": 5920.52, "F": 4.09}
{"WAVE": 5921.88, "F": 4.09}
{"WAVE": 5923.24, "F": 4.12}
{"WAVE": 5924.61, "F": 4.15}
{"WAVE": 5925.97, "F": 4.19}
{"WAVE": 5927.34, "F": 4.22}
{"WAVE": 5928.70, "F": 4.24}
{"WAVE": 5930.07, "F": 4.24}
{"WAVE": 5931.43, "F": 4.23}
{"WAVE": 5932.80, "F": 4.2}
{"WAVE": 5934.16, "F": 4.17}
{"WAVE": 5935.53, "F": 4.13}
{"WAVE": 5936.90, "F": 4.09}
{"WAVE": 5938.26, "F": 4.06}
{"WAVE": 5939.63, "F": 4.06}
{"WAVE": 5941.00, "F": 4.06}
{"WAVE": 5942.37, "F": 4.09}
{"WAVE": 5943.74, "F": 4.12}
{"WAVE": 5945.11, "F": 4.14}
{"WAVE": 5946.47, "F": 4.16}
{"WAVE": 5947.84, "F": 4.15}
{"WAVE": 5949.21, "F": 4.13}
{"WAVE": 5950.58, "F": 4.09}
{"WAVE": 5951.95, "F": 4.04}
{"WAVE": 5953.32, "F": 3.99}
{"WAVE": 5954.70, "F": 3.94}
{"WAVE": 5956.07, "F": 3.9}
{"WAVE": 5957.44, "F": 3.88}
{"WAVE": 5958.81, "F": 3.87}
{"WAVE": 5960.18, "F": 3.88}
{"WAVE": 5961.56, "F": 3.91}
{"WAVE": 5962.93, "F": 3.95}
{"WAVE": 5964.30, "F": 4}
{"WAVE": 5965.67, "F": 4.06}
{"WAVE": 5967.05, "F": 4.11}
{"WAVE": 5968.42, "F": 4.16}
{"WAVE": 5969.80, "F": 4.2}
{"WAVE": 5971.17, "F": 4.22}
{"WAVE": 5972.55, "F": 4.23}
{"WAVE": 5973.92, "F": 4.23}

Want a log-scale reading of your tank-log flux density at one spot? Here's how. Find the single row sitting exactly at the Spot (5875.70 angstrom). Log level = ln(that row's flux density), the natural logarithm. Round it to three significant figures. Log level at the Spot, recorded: 1.43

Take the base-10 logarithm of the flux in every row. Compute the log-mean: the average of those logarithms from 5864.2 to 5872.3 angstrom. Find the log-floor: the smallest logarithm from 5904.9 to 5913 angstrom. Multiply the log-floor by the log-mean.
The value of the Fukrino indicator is 0.38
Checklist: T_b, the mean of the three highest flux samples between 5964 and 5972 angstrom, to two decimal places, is 4.19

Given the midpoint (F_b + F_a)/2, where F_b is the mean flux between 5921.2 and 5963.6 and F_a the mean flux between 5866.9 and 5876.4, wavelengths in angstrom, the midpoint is 4.16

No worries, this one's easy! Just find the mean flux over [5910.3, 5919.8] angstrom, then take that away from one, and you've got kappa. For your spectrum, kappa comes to -3.2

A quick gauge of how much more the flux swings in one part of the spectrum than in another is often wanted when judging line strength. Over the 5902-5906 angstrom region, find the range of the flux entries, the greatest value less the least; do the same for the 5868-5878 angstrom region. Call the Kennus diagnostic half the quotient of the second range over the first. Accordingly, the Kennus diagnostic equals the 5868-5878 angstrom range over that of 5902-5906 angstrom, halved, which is 0.47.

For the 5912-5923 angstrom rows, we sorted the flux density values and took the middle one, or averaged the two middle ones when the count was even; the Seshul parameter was 4.13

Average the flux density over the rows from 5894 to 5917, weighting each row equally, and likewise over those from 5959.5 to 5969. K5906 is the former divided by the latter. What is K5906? 0.974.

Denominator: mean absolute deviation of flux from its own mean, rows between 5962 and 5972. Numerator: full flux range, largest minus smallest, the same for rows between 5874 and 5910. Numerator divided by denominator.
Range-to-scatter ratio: 10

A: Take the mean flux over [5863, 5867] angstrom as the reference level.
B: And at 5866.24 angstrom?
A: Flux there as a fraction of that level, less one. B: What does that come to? 0.005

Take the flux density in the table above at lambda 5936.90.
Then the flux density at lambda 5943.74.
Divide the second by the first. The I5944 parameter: 1.01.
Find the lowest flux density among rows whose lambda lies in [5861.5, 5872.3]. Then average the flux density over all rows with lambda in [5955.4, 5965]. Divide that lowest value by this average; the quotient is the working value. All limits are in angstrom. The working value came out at 1.08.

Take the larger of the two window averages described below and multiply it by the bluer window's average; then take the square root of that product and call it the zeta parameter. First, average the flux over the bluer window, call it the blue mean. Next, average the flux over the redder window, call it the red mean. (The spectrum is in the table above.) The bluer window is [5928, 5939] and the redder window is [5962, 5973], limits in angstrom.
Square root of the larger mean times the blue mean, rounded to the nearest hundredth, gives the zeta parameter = 4.17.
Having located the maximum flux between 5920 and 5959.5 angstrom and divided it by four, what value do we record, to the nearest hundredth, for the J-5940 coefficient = 1.06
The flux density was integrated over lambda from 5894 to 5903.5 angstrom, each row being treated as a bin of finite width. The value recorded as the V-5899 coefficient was 34.2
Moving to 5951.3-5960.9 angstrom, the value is 37.7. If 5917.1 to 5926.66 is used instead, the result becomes 39.4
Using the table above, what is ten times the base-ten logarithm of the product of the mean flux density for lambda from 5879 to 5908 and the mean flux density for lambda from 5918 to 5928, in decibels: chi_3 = 11.9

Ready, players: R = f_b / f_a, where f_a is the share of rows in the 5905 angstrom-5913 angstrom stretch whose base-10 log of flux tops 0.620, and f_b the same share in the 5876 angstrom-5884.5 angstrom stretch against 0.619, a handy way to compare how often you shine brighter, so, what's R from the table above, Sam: 0.33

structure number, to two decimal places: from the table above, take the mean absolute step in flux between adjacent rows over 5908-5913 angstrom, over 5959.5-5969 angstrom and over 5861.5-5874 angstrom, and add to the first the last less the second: 0.01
